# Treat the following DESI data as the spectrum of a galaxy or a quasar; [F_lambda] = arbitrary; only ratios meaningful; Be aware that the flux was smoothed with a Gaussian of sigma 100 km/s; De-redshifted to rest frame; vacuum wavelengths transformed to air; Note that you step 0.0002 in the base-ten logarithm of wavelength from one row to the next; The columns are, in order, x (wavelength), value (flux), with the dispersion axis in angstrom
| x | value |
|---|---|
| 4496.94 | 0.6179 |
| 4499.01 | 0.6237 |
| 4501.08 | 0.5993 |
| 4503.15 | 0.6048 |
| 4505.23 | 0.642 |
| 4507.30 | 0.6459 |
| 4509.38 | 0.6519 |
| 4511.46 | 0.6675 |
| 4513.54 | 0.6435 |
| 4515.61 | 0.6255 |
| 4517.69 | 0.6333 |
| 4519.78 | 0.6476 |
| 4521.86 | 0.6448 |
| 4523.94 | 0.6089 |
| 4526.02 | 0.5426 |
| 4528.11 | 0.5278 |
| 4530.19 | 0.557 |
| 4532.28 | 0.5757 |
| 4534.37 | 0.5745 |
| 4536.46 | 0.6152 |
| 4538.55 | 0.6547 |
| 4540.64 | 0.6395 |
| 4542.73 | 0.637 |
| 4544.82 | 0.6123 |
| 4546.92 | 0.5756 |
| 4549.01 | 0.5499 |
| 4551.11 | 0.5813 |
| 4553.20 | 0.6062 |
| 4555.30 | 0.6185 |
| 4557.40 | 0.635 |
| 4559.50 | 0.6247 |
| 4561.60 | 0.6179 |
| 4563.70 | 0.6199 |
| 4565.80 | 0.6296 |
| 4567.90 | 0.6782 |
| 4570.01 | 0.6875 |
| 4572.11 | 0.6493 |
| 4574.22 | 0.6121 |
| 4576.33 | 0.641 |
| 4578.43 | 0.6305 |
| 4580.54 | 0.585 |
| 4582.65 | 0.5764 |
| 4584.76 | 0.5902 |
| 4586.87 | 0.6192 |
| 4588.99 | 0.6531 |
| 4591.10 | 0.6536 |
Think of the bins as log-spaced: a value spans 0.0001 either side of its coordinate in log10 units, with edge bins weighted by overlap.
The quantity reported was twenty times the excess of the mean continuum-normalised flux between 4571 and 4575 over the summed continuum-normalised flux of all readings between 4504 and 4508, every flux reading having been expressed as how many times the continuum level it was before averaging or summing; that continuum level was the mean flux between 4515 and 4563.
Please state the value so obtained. -21.7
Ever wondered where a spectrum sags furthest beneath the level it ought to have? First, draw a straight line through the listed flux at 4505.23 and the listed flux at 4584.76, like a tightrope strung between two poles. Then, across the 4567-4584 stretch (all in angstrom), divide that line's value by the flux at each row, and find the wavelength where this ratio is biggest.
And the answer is 4582.65 angstrom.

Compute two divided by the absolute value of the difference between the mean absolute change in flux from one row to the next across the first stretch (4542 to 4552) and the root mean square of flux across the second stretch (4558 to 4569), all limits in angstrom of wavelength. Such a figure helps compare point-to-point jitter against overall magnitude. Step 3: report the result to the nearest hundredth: 3.31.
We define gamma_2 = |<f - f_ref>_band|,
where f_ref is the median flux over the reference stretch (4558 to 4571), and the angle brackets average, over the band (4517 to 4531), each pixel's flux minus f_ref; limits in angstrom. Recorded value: 0.033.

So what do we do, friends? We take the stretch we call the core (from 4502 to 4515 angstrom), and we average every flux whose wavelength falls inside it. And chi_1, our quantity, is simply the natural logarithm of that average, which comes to -0.44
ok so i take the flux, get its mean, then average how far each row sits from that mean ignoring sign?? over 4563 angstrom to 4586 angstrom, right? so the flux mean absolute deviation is 0.028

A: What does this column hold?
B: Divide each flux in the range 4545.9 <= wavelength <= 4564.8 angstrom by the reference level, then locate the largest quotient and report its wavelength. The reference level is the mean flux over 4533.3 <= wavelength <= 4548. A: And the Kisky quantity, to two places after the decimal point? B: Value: 4557.40 angstrom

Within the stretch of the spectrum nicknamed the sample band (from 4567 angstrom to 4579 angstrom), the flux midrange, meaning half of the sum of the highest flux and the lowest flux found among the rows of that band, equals 0.650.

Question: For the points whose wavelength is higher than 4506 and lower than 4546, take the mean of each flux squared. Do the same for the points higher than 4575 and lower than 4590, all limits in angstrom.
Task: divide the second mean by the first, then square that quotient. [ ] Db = 0.98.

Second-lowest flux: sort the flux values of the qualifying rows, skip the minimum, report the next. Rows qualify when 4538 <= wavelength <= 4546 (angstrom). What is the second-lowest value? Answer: 0.637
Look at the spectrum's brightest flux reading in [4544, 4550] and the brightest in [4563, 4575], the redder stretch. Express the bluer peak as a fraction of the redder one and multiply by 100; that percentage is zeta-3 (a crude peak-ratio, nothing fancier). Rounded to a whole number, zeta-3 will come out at 89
